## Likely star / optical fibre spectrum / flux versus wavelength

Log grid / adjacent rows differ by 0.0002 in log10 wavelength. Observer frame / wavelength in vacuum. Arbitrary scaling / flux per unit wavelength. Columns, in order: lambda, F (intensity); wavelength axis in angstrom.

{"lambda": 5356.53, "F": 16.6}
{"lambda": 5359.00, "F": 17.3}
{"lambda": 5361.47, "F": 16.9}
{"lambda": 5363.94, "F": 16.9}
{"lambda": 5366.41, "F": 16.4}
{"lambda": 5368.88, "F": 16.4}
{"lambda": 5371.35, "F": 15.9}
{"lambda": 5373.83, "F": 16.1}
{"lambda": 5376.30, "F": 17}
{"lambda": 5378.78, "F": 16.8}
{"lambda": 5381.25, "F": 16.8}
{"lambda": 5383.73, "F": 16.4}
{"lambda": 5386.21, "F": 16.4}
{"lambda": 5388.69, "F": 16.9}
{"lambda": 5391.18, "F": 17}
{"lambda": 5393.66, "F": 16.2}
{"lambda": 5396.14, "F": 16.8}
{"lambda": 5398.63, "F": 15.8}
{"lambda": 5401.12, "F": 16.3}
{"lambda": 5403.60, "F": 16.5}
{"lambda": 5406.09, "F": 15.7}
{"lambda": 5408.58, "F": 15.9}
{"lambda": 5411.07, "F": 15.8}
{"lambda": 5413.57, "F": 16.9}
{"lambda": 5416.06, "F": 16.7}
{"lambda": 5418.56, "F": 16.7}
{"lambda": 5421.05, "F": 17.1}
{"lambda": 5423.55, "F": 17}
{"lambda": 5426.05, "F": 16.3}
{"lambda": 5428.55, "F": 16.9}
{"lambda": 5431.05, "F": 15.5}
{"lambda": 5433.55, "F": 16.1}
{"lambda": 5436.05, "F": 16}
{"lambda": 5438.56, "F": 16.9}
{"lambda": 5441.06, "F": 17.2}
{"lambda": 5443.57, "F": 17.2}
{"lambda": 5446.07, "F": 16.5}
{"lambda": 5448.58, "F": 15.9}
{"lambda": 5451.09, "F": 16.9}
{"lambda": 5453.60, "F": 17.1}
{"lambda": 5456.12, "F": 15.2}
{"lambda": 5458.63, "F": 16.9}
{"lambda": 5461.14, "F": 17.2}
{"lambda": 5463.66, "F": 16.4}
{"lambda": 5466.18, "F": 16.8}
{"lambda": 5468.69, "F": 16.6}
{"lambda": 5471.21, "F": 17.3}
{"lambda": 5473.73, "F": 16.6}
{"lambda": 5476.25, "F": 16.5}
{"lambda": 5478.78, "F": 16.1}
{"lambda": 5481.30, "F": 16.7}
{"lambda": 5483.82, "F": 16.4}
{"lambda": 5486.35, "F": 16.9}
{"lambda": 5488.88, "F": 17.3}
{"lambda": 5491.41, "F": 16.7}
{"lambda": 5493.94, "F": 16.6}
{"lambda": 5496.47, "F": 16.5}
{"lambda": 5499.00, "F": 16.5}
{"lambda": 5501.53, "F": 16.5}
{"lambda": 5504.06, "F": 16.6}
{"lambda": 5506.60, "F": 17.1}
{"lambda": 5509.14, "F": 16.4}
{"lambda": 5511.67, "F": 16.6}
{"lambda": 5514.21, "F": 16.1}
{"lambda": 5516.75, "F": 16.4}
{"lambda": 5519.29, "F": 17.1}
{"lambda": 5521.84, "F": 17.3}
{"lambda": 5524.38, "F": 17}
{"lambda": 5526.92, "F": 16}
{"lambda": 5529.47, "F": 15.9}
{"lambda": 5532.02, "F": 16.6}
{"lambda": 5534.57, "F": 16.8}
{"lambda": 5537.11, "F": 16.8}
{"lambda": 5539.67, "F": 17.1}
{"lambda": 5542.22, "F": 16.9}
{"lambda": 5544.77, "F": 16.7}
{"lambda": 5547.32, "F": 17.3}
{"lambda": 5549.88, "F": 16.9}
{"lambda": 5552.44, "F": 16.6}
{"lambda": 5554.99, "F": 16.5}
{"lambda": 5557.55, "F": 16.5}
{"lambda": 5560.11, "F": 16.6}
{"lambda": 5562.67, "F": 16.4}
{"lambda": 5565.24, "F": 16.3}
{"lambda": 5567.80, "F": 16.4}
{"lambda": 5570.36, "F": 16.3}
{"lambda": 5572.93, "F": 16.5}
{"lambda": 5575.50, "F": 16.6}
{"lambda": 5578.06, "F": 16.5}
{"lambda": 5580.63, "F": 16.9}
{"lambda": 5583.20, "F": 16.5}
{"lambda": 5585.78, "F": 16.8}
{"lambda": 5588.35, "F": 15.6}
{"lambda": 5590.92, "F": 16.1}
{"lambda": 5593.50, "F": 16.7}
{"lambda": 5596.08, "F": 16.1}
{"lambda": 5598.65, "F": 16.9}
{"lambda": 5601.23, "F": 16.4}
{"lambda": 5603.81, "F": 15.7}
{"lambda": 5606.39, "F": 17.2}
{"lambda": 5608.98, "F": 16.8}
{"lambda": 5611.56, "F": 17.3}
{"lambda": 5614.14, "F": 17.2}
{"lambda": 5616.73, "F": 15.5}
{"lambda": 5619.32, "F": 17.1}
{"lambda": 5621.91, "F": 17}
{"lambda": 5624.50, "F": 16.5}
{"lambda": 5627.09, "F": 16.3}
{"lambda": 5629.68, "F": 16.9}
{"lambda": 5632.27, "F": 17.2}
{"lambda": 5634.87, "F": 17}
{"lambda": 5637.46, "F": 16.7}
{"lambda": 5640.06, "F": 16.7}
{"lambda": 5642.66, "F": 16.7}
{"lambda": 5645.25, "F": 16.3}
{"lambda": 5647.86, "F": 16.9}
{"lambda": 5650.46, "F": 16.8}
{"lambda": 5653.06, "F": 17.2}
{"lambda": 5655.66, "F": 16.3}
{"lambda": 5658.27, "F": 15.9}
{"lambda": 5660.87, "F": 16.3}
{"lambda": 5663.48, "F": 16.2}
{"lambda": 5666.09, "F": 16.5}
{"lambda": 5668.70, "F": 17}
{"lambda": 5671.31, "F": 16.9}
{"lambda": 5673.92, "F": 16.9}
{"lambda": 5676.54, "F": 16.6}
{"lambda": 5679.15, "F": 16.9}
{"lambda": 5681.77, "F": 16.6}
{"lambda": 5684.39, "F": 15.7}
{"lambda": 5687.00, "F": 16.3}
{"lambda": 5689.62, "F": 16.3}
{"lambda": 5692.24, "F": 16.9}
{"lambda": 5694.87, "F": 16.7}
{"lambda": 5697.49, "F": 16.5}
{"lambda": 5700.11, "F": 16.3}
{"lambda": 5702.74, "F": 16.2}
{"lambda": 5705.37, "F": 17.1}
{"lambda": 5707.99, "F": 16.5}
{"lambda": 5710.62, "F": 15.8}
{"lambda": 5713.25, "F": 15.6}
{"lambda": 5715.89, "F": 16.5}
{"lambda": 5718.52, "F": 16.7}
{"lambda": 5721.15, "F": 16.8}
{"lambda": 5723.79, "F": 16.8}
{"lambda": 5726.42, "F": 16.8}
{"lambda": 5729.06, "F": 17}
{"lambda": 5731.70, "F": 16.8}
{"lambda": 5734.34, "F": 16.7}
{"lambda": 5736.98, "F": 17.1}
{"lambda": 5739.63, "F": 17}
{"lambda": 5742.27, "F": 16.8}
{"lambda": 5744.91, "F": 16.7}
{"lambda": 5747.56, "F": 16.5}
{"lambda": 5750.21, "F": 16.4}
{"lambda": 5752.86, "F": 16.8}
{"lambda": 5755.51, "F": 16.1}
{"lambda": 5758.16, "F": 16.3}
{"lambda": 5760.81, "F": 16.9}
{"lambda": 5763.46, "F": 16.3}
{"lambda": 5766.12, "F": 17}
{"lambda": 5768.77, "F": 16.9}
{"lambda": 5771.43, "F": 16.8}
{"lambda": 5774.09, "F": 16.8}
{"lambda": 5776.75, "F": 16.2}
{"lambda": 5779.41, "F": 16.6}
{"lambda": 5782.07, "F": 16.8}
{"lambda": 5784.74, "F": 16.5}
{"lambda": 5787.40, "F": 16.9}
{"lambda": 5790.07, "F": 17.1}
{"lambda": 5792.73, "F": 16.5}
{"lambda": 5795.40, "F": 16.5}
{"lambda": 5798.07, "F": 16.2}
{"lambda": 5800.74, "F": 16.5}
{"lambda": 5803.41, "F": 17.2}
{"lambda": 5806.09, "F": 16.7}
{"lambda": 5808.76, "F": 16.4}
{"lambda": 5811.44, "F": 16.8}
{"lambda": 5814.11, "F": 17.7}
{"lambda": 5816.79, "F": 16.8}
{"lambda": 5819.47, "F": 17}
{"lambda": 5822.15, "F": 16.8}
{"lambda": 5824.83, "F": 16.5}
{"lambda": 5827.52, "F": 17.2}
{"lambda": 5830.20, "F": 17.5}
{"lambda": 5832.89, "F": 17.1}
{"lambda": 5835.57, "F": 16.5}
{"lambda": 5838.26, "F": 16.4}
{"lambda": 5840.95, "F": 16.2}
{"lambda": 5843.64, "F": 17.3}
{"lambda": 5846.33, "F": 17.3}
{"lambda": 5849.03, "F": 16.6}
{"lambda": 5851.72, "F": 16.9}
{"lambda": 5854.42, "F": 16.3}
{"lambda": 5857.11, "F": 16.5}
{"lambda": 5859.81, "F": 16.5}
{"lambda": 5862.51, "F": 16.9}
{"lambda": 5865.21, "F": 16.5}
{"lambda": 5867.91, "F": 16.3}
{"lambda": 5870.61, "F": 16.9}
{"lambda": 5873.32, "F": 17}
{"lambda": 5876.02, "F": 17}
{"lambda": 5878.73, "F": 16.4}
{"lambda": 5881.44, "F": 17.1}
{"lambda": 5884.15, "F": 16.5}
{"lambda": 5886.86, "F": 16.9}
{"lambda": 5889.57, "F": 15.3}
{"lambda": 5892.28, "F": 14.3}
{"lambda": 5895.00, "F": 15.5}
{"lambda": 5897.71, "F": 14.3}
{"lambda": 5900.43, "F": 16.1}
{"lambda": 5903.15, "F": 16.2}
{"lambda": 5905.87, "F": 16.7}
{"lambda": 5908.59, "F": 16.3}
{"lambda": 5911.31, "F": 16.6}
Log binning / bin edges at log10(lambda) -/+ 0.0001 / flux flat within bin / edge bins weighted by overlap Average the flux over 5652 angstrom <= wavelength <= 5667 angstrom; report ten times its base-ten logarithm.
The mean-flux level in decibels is 12.1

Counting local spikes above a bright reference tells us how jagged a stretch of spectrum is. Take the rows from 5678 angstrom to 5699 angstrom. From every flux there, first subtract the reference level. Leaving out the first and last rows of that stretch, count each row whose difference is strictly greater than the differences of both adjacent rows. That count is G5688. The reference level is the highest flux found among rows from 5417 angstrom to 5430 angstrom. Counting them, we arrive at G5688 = 1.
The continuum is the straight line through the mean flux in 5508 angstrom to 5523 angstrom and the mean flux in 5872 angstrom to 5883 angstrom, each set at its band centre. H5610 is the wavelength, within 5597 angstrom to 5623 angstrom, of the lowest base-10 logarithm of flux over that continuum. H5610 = 5616.73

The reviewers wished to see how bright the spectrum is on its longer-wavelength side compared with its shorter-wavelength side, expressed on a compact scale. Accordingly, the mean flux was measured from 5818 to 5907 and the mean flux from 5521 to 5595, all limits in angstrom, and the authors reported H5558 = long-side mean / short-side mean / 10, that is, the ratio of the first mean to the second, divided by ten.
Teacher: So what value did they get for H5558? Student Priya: 0.0995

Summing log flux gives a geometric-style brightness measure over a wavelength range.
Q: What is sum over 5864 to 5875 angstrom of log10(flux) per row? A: 4.89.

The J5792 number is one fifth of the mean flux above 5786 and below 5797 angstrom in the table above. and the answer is 3.35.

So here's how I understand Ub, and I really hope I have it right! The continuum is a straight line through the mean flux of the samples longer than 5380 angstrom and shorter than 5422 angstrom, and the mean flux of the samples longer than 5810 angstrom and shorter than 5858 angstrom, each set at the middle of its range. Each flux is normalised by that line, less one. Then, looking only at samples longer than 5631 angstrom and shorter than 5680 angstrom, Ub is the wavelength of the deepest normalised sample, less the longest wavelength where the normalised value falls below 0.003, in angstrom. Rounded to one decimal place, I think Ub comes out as -18.3 angstrom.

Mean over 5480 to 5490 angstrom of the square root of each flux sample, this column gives 4.10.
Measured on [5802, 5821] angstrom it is 4.12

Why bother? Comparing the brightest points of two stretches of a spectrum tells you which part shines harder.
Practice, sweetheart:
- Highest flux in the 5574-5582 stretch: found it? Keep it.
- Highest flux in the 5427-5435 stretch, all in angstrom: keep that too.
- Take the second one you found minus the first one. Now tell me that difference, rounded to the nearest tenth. 0.0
